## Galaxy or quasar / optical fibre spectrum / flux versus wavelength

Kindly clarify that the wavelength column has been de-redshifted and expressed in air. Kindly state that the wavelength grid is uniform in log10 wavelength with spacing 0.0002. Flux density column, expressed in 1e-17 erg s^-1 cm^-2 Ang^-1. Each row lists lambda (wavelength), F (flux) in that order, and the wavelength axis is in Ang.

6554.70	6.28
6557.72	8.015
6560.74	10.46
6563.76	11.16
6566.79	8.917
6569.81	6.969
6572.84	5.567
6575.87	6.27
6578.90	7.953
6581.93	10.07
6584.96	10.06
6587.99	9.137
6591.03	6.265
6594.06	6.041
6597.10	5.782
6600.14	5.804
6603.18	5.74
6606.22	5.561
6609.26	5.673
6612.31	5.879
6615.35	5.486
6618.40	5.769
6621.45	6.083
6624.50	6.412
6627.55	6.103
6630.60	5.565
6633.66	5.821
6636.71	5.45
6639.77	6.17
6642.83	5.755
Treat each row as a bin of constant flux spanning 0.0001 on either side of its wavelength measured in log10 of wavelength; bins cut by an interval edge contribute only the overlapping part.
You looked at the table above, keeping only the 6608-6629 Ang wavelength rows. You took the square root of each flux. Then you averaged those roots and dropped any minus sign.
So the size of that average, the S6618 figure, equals 2.43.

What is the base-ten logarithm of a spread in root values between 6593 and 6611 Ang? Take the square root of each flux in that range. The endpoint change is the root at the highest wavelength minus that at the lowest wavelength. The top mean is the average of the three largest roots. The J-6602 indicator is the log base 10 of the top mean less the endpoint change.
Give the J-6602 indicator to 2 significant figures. 0.40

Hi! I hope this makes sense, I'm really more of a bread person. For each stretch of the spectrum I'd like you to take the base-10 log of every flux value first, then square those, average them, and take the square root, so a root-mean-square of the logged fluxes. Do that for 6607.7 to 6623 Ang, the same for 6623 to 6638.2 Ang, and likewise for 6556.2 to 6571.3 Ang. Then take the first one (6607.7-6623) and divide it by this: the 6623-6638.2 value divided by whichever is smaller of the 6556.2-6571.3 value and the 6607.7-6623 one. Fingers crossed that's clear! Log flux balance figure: 0.76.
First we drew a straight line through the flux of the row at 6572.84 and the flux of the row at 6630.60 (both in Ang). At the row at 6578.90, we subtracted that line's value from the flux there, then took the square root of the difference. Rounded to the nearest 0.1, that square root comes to 1.5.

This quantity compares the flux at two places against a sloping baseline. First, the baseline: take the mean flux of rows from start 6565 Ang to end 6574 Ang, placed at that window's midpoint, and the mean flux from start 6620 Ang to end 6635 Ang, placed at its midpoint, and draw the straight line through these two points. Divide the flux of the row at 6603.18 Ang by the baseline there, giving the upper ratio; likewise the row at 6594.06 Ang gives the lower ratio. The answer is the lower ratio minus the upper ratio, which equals 0.02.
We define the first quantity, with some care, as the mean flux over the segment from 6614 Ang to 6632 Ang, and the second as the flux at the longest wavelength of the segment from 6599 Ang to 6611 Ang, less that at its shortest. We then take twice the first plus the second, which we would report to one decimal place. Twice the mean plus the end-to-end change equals 11.7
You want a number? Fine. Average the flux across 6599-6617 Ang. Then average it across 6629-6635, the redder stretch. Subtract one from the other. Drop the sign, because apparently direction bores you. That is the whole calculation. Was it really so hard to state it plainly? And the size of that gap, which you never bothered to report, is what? 0.00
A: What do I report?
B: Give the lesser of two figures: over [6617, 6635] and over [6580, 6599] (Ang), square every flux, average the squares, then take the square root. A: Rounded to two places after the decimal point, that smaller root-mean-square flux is 5.97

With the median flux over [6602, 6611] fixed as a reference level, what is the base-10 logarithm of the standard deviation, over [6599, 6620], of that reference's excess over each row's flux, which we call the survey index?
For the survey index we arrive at -0.9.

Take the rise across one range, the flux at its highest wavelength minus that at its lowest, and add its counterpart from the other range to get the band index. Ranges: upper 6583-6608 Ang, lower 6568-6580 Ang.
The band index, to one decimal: -3.5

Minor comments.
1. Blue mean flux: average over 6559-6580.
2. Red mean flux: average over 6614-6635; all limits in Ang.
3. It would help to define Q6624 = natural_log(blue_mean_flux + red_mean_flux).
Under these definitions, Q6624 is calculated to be 2.64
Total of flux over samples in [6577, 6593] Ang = 43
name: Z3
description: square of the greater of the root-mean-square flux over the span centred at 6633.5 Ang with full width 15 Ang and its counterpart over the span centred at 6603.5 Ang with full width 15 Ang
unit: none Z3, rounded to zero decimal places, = 34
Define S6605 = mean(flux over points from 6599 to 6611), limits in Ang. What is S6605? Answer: 5.7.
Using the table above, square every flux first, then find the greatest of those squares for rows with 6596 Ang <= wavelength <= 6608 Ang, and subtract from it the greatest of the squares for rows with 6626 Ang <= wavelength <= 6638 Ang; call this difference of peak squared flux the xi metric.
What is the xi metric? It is -4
